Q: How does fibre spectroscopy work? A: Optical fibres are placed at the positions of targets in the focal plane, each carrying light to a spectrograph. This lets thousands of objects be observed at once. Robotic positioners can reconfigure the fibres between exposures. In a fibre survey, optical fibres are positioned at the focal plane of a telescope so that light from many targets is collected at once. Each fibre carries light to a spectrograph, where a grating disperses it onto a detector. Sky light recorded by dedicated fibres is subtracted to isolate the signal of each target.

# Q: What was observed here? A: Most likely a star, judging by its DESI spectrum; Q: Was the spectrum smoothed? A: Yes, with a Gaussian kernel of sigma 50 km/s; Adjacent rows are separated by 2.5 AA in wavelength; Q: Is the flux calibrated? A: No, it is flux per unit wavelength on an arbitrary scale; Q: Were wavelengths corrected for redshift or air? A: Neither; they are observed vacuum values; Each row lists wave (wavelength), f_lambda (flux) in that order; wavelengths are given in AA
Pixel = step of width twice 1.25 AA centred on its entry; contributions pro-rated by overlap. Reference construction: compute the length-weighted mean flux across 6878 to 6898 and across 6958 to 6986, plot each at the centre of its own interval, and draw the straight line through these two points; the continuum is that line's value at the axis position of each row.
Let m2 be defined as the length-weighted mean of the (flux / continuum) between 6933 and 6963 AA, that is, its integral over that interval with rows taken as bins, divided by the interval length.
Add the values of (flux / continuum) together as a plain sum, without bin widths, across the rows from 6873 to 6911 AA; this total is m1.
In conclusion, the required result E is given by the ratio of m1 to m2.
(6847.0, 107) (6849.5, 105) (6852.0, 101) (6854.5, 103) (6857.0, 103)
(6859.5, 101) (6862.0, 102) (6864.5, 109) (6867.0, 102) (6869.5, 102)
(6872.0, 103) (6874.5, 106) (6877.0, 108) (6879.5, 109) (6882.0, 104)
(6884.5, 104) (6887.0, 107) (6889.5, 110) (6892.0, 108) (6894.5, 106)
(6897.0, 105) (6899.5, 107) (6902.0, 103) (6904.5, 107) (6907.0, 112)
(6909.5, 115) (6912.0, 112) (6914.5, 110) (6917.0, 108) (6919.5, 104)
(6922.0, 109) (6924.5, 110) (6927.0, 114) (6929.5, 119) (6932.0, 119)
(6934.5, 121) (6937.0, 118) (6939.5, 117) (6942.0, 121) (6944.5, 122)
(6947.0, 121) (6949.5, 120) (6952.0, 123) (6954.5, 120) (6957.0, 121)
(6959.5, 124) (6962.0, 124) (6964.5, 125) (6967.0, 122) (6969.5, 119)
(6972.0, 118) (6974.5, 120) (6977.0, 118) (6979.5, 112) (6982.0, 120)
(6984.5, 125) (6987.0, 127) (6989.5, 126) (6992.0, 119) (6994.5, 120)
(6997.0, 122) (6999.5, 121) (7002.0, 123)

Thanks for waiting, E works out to 14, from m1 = 15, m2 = 1.037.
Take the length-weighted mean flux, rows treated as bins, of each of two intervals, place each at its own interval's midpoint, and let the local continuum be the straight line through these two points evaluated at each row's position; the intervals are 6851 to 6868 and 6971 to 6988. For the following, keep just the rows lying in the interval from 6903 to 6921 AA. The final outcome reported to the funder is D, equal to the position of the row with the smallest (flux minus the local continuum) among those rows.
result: 6919.5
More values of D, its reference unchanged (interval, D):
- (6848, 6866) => 6859.5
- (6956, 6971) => 6969.5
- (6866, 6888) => 6884.5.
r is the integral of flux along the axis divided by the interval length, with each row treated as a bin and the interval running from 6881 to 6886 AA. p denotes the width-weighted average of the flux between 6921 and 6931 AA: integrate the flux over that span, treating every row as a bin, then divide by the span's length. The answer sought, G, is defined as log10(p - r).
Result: 0.96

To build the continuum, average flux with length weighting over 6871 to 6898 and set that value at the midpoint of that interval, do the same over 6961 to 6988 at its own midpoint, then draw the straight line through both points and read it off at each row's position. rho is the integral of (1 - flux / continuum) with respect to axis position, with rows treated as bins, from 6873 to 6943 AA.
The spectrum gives -0.13 AA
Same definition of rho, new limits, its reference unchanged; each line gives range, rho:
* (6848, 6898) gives -0.17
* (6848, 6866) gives -0.26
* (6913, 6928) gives 0.41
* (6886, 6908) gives 0.25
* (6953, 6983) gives -0.13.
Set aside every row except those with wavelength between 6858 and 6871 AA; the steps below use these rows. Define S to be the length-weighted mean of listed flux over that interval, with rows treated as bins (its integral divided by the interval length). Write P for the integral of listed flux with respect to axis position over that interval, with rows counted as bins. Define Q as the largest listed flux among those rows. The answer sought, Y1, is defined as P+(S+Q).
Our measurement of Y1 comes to 1554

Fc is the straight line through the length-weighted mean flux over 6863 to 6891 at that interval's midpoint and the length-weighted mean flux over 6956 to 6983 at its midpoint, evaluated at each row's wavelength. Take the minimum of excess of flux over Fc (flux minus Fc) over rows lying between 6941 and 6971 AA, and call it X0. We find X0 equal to -1.3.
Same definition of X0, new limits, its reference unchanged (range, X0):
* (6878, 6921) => -8.4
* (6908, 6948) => -8.4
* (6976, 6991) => -9.8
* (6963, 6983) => -9.8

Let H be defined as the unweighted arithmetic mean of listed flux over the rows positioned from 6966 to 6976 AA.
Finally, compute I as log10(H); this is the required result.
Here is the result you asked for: 2.08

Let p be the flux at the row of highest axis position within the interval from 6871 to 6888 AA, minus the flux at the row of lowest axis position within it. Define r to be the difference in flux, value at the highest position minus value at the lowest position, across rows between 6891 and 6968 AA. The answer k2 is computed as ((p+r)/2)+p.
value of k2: 13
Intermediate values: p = 4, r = 14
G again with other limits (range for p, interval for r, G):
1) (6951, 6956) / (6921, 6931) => 0.91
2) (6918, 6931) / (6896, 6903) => 0.79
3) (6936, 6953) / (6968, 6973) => 0.20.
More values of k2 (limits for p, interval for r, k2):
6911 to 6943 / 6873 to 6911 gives 18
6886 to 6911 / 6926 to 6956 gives 15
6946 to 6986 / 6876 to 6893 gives 6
